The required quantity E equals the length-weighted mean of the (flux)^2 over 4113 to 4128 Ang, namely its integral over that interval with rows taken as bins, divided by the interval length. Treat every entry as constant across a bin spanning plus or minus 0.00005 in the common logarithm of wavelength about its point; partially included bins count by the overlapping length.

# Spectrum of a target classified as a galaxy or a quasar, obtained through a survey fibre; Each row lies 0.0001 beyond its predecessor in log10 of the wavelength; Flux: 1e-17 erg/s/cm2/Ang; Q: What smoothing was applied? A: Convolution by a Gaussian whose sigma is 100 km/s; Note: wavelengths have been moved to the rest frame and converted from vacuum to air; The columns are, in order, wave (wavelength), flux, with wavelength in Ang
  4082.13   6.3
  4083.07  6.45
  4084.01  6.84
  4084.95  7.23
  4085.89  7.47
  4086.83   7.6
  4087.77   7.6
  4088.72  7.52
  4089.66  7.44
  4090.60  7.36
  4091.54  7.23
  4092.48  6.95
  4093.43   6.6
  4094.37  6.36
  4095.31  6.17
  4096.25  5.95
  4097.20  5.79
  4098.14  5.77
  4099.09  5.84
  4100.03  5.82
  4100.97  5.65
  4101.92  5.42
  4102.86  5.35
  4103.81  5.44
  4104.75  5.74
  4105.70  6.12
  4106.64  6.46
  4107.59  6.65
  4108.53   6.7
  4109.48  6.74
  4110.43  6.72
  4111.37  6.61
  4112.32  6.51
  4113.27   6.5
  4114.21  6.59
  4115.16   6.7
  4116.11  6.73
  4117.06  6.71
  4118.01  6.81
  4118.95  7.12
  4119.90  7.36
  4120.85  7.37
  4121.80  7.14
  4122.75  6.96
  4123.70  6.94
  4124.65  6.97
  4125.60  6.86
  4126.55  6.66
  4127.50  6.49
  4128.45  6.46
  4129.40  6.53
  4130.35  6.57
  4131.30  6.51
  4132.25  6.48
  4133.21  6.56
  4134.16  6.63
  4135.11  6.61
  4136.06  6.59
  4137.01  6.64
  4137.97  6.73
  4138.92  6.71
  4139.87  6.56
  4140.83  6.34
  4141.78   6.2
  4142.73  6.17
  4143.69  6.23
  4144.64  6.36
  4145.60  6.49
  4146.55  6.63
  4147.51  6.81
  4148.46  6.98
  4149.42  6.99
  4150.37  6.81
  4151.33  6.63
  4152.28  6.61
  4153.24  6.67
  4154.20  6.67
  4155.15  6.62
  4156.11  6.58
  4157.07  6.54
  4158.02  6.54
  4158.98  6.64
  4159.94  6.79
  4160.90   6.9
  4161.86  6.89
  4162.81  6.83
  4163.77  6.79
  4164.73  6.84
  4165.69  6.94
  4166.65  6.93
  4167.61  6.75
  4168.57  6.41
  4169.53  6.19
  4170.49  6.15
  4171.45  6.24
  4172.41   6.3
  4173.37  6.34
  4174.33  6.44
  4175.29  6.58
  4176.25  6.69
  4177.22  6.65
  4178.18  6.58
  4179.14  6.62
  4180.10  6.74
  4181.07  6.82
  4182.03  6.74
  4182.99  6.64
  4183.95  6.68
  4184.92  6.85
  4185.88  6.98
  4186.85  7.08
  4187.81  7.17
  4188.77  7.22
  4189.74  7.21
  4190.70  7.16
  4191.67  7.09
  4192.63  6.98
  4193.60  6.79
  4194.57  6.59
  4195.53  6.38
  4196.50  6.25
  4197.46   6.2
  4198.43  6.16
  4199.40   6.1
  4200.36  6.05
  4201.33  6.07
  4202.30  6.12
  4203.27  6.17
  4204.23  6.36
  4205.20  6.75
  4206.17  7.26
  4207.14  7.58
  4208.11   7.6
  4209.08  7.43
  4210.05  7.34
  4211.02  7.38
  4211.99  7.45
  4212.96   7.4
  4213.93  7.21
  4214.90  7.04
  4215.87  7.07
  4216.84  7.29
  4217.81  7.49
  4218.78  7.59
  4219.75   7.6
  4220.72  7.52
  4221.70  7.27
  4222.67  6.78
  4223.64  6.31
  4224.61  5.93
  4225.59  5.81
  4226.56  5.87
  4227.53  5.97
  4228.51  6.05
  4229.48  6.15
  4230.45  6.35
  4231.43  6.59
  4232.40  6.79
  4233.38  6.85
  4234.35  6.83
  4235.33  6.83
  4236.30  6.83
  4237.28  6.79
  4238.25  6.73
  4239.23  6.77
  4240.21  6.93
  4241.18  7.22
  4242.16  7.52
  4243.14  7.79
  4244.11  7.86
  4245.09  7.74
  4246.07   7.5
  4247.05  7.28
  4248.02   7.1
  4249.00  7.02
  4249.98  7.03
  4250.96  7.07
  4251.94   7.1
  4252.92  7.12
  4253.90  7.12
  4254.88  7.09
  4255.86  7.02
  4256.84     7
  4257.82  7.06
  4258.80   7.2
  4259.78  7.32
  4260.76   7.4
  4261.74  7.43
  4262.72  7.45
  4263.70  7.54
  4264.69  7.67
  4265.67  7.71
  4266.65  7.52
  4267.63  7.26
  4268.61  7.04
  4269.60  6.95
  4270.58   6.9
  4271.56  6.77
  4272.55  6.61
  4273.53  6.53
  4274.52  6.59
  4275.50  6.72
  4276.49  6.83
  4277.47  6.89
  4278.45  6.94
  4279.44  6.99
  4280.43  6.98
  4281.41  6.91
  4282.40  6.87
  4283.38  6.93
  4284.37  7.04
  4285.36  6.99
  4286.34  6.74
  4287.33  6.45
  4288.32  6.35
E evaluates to 47.3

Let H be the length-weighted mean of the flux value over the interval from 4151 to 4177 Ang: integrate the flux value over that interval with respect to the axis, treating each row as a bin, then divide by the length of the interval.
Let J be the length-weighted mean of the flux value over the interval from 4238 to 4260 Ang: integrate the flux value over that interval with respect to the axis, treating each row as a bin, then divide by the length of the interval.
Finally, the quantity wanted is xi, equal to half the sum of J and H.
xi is 6.91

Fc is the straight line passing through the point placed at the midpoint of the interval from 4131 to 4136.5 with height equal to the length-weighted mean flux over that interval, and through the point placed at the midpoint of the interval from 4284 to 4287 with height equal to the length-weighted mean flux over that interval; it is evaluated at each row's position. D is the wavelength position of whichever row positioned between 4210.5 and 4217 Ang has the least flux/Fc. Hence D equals 4214.90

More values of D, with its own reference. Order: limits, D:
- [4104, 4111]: 4104.75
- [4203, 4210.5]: 4203.27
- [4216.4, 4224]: 4223.64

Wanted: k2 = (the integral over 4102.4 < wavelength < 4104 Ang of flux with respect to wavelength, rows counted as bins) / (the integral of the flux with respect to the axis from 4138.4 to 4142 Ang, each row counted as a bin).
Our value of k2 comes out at 0.4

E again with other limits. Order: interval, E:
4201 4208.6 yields 46.0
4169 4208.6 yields 44.4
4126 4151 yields 43.2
